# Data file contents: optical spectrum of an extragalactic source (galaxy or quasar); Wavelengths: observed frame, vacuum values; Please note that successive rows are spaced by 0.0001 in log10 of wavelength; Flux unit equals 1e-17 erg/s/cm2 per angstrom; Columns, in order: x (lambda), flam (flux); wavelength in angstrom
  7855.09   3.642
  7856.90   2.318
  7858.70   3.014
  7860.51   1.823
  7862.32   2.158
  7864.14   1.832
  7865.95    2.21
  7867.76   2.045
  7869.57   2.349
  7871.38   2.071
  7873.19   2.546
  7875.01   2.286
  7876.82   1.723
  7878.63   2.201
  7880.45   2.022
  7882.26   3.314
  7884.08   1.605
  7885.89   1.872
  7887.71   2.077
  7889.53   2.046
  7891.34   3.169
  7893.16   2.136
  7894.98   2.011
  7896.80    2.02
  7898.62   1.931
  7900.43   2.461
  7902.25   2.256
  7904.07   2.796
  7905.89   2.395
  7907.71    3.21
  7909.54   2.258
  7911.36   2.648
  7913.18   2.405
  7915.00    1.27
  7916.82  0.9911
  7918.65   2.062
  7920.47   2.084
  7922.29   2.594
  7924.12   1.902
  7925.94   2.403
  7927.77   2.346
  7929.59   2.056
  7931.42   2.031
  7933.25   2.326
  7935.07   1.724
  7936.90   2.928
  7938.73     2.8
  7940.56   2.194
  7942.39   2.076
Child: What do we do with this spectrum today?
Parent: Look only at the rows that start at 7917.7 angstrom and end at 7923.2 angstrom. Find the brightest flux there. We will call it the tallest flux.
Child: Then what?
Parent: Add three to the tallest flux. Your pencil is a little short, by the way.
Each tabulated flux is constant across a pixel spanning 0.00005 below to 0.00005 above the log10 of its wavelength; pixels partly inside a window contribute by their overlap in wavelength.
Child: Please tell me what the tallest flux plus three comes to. 5.6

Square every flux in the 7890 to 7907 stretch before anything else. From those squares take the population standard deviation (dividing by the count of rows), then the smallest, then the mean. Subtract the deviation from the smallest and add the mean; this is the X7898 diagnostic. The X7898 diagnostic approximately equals 7.5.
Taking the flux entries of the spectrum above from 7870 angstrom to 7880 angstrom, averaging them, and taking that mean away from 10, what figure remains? 7.83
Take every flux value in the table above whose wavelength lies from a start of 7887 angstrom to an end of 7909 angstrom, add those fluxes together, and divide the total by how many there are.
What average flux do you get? 2.38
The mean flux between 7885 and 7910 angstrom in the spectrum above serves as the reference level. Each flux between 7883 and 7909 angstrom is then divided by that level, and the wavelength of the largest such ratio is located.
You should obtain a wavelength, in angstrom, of 7907.71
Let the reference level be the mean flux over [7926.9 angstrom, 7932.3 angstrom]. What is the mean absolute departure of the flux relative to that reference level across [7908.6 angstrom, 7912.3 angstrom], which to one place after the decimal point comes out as 0.3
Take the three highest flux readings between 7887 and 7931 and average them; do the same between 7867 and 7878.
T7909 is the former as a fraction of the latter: 1.28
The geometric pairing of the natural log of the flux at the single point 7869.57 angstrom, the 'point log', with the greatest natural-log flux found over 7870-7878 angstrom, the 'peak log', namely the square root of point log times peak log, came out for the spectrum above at 0.893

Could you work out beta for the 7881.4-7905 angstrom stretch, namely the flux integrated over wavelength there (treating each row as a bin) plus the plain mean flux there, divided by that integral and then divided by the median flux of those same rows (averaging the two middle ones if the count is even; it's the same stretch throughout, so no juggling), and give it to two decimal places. 0.50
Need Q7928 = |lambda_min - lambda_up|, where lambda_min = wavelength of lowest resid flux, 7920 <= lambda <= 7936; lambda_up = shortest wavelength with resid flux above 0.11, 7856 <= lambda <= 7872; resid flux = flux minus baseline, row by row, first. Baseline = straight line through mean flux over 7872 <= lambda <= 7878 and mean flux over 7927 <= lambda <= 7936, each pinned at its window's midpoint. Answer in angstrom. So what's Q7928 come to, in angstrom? 76.4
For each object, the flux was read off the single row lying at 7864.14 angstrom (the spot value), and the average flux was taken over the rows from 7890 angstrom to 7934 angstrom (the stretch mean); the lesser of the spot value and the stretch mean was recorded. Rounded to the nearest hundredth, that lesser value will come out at 1.83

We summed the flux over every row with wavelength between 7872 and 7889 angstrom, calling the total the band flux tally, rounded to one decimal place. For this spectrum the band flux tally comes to 19.6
